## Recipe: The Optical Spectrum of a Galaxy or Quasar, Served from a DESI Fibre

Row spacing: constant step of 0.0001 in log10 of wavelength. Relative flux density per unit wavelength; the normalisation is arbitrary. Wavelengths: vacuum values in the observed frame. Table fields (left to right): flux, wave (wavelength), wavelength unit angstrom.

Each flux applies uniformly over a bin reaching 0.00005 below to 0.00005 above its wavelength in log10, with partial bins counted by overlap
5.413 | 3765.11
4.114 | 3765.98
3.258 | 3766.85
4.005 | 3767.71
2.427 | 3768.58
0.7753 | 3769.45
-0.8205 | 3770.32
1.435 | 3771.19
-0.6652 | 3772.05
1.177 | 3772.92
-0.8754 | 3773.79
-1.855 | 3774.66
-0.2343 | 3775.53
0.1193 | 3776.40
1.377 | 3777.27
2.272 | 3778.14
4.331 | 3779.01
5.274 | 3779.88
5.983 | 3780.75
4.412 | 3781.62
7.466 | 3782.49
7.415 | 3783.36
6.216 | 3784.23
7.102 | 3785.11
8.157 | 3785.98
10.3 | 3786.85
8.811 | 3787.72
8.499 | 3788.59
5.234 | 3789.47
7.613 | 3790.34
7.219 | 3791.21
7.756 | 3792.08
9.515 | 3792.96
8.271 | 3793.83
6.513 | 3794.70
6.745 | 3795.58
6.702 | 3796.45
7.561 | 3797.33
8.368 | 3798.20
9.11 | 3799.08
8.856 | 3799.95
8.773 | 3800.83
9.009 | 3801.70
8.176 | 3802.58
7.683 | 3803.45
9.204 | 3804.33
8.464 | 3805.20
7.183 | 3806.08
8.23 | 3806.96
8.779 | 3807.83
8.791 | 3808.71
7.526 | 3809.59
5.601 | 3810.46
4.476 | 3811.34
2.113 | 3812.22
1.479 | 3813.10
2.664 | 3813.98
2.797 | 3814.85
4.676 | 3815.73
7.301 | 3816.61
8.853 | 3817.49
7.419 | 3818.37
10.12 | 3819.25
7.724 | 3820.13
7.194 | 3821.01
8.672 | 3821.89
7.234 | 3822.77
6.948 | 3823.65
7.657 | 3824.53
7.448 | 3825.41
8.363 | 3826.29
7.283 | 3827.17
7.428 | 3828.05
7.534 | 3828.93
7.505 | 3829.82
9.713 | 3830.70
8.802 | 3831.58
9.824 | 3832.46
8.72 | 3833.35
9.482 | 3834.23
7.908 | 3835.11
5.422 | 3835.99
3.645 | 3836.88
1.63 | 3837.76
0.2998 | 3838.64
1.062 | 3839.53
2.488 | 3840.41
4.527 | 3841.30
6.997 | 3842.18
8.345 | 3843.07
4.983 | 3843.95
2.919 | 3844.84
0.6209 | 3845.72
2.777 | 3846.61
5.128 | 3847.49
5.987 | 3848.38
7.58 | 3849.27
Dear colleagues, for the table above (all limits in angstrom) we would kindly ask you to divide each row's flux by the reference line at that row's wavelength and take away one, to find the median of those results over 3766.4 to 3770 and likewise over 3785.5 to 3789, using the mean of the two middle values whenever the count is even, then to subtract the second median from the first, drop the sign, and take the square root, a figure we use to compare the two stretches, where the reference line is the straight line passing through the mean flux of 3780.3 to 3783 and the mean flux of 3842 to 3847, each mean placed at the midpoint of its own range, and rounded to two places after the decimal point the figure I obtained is 1.02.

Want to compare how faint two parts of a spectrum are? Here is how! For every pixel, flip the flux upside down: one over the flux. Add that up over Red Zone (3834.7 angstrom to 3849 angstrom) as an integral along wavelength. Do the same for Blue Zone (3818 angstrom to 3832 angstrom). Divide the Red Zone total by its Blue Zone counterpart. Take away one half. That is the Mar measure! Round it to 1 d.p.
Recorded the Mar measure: 4.1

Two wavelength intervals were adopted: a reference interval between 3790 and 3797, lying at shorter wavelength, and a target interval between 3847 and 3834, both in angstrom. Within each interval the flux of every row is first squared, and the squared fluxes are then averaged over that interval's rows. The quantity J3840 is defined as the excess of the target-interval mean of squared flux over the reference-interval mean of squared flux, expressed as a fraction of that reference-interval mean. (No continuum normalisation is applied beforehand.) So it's -0.6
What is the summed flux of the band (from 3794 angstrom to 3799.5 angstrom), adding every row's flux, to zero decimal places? 45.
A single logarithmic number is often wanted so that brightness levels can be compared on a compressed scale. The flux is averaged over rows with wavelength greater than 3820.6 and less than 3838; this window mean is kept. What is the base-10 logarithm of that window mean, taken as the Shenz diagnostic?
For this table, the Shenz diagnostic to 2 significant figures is 0.87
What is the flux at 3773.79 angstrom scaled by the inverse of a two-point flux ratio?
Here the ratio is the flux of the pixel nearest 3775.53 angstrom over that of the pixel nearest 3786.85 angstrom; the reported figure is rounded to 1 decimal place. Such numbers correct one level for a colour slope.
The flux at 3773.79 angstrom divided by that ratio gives 38.5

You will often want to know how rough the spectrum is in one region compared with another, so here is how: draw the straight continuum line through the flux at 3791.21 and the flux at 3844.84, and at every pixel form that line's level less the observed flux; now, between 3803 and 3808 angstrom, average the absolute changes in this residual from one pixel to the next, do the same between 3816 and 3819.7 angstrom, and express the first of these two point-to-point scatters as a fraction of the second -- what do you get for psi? 0.54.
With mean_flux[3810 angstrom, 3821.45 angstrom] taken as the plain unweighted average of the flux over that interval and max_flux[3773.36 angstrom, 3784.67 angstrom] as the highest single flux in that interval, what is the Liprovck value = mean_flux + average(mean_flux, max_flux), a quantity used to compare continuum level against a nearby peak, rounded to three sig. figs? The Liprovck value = 12.1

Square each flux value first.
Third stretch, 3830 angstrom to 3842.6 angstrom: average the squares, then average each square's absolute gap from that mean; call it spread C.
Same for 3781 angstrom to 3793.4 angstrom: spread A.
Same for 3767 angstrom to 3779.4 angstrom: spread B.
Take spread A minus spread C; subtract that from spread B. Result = 21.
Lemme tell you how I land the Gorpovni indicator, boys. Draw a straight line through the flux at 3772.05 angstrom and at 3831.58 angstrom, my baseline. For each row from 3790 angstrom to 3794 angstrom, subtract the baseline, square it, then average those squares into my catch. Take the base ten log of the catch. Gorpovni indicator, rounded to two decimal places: 1.50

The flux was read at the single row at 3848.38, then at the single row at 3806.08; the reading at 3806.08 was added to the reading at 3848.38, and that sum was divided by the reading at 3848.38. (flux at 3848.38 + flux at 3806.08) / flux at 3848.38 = 2.2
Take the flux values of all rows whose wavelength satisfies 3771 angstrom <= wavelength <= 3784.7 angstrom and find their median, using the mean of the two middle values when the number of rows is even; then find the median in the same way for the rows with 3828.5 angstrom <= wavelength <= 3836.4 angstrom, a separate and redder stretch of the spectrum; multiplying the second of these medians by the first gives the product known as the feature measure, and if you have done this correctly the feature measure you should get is 16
